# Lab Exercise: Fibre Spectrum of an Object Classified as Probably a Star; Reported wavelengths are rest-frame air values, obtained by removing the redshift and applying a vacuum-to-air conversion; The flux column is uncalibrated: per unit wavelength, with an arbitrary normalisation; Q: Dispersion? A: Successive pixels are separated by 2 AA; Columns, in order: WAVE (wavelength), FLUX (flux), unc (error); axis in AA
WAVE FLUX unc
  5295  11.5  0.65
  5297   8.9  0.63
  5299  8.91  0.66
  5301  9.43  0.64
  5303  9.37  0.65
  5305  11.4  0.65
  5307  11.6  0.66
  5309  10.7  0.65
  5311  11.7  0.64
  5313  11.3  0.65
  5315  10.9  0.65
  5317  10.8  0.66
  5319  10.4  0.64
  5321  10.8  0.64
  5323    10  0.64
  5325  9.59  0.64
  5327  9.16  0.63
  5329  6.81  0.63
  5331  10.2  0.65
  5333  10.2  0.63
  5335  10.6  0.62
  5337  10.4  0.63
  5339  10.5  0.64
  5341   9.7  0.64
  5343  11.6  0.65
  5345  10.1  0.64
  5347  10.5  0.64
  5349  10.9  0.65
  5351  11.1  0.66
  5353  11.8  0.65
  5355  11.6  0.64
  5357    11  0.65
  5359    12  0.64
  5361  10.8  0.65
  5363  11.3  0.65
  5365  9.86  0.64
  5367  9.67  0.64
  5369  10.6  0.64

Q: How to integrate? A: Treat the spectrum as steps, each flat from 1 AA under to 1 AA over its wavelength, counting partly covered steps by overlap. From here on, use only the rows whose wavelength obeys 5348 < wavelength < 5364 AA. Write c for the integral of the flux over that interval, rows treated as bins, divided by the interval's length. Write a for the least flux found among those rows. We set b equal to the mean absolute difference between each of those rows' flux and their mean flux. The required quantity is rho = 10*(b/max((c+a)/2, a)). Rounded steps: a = 10.8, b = 0.4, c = 11.3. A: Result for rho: 0.33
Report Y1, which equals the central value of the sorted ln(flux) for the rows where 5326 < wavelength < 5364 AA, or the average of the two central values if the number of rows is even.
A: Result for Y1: 2.36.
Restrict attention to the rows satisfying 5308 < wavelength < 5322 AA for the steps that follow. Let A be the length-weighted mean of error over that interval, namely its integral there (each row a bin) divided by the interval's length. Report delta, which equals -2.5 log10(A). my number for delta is 0.472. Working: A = 0.647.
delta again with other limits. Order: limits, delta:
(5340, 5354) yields 0.472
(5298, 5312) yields 0.468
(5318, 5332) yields 0.487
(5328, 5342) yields 0.494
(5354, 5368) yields 0.477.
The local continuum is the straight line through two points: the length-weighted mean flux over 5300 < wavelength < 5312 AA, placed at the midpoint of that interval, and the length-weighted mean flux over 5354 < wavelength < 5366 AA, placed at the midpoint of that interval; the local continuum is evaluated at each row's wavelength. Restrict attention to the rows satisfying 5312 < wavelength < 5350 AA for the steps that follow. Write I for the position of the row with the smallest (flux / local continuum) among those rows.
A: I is 5329 AA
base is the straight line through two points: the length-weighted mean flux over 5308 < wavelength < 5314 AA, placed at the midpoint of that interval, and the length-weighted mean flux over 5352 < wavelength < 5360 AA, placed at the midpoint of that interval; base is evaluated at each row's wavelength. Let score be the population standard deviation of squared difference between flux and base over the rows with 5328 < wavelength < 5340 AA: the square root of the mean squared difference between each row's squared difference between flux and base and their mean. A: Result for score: 7.4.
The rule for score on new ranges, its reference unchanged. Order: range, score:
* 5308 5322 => 0.2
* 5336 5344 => 1.2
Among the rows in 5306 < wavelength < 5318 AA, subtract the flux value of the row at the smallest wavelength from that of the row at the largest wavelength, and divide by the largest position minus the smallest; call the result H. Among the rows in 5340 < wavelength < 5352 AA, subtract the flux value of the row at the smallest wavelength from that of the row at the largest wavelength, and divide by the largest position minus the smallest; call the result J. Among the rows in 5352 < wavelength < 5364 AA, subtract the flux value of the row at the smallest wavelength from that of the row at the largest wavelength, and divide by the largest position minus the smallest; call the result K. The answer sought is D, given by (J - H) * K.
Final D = -0.011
